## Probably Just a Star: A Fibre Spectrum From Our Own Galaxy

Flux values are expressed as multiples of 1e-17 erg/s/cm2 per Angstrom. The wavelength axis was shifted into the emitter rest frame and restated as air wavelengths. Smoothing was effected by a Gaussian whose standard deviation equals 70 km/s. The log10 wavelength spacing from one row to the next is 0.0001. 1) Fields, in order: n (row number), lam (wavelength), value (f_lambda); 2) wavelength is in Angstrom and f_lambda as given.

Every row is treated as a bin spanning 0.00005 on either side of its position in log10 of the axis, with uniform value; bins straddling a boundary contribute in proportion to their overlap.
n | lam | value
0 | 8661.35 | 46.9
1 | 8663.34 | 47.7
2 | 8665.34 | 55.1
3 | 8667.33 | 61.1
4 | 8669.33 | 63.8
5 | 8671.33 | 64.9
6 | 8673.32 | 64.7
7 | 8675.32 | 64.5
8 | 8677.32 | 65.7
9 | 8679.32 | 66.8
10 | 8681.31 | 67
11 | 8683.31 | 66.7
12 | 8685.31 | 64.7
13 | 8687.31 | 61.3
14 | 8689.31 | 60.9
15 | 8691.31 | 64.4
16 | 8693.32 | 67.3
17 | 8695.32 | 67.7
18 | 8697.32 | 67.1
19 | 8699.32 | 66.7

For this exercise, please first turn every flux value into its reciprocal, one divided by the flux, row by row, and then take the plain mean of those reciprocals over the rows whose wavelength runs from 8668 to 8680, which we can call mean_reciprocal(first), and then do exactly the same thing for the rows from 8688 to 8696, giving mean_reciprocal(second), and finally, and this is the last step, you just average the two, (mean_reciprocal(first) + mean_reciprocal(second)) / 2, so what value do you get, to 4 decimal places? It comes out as 0.0154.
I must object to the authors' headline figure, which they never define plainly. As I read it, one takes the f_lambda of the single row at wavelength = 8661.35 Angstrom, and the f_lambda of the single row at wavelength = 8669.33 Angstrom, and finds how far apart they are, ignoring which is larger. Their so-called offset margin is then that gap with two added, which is 18.9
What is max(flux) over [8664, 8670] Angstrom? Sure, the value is 63.8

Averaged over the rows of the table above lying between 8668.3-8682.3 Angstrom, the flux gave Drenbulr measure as 65.3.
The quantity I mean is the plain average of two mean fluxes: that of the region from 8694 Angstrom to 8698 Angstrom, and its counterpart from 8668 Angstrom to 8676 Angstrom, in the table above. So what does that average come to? 65.9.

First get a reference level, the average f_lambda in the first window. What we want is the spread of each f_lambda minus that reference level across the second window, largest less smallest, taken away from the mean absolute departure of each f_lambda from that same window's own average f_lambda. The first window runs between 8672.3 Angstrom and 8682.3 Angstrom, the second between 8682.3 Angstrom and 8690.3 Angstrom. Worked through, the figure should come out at -3.5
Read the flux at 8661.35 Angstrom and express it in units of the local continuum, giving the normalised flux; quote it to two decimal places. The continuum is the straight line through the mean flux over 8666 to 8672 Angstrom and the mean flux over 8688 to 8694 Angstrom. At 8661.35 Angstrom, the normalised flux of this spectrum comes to 0.75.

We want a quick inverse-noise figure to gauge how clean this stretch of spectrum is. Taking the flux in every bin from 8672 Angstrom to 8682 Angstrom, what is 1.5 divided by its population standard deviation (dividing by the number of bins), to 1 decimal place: 1.5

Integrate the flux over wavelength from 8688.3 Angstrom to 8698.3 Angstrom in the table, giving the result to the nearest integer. 655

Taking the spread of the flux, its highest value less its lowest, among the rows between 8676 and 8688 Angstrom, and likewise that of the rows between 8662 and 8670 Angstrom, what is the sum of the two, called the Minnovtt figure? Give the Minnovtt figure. 22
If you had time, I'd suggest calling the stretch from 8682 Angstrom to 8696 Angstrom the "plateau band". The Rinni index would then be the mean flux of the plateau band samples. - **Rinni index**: 64.7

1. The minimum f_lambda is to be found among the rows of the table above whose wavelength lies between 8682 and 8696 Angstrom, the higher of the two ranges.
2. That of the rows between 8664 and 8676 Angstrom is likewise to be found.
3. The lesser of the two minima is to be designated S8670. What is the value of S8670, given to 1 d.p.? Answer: 55.1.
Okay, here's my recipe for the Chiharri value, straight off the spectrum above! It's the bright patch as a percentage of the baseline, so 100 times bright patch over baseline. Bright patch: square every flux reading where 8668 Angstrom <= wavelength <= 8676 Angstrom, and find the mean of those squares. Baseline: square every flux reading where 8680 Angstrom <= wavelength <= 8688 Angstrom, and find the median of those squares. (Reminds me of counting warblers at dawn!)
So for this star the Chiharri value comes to 96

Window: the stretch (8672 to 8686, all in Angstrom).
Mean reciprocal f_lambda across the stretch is 0.0152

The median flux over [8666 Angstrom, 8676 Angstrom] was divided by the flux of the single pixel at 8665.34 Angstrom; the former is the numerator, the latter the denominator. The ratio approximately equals 1.17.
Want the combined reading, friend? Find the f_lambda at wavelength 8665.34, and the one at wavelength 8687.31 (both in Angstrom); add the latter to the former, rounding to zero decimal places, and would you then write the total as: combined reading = 116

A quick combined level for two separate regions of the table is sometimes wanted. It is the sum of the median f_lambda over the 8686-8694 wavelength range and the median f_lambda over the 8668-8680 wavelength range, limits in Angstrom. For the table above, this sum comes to 128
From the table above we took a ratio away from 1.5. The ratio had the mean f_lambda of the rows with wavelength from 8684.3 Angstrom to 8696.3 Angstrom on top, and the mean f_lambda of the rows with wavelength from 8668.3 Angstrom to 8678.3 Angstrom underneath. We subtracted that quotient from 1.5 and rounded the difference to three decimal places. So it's 0.505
